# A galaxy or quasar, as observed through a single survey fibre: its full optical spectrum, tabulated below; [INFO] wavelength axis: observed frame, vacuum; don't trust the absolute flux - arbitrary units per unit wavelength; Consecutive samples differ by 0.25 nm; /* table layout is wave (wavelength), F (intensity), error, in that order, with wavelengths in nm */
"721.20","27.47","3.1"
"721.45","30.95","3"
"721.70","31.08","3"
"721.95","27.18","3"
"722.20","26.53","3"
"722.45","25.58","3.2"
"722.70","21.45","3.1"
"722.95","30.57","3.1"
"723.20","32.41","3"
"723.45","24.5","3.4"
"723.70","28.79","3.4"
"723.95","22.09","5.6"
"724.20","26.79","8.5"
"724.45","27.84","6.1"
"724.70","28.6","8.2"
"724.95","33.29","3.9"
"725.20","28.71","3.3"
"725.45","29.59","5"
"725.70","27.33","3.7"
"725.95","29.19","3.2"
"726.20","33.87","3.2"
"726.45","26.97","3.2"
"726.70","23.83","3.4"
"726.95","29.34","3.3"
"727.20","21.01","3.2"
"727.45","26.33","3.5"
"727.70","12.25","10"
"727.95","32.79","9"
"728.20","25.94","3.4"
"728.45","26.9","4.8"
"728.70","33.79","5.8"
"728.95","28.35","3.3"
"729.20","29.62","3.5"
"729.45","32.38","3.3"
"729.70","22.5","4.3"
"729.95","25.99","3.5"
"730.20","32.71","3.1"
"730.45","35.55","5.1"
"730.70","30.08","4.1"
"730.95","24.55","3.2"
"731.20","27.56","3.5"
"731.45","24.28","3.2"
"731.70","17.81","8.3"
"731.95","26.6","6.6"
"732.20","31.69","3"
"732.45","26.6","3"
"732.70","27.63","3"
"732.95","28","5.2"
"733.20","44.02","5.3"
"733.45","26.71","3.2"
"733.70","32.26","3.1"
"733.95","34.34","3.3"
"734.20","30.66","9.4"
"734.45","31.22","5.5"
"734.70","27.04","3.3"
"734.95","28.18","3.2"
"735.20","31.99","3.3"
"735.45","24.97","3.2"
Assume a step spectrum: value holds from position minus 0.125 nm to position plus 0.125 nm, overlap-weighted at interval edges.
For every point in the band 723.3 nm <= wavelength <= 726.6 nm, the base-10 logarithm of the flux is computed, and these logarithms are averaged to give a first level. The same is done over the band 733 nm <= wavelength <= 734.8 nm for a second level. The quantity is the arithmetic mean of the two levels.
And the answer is 1.48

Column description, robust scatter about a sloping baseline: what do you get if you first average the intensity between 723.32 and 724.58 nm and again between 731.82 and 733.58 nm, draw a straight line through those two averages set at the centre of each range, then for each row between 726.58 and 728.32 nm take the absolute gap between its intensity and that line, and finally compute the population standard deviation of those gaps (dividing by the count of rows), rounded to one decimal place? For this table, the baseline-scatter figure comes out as 4.6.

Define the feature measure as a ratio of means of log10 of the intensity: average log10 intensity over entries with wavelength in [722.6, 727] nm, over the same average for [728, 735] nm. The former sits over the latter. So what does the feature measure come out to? 0.99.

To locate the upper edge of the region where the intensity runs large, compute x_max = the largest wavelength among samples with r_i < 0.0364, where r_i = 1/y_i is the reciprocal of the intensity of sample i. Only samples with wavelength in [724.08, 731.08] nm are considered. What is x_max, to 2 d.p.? 730.70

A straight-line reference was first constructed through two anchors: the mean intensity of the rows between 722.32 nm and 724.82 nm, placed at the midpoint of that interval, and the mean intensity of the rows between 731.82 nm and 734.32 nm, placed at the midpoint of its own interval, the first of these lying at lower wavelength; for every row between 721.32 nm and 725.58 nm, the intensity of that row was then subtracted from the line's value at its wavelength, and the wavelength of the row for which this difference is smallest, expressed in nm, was 724.95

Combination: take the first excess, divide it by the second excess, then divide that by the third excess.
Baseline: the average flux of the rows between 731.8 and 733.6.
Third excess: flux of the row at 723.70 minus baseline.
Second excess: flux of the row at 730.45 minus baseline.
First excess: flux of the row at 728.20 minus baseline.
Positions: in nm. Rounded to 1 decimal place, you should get 0.6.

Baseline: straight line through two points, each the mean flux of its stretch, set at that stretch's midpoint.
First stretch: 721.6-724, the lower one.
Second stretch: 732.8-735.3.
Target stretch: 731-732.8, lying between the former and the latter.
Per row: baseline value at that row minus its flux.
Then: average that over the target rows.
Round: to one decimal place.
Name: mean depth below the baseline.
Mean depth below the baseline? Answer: 4.6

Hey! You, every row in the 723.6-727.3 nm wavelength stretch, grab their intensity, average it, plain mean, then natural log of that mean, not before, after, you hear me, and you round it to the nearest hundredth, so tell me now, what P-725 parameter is 3.33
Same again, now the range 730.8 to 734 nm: 3.35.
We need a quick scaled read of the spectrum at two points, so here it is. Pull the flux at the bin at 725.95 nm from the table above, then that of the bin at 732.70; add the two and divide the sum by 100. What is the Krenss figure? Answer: 0.57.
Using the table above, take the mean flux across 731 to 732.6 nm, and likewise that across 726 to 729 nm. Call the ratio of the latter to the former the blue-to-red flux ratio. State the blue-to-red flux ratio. 1.04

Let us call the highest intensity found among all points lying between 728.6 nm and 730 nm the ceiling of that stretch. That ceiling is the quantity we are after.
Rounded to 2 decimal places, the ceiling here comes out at 33.79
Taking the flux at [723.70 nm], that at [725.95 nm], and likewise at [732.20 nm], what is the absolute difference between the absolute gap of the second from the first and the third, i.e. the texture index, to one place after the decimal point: 31.3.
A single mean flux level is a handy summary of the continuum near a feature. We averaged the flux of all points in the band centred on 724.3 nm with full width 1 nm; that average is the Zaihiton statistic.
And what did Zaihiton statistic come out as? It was 26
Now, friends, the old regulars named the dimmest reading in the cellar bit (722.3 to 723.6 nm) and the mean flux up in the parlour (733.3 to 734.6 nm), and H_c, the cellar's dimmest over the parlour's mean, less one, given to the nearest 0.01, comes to -0.31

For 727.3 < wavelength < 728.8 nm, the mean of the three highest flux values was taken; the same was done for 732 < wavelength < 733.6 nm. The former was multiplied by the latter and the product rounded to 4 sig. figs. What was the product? 1077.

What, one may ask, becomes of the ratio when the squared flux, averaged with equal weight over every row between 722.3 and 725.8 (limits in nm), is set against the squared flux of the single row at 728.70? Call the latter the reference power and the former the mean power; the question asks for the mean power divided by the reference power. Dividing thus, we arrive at 0.68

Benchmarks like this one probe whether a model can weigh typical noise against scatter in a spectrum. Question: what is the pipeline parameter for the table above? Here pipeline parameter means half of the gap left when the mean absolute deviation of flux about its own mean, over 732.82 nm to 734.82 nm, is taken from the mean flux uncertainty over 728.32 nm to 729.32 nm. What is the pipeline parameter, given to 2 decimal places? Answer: 0.27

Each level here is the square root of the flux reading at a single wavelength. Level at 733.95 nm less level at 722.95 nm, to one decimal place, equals 0.3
